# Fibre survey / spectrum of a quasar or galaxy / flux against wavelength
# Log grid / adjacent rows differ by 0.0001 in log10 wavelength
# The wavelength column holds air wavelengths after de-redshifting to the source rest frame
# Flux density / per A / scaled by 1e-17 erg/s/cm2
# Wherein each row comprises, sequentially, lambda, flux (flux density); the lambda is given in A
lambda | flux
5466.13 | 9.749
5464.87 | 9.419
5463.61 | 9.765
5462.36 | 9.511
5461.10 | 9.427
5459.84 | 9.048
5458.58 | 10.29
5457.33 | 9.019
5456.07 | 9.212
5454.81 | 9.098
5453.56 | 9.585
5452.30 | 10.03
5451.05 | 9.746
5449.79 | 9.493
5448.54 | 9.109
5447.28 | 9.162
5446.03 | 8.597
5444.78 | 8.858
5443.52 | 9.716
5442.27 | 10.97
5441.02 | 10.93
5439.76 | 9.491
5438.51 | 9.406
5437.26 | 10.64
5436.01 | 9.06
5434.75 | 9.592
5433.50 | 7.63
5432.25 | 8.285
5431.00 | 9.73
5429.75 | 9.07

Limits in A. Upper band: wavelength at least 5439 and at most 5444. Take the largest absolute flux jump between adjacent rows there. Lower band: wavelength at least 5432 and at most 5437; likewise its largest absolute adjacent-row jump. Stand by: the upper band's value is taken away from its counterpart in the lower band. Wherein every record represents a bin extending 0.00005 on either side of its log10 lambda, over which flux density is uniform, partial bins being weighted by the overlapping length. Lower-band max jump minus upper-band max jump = 0.52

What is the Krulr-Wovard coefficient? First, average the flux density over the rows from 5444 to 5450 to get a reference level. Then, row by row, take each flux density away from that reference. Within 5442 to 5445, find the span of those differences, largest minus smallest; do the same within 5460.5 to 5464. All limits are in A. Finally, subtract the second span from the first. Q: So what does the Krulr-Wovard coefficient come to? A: 1.77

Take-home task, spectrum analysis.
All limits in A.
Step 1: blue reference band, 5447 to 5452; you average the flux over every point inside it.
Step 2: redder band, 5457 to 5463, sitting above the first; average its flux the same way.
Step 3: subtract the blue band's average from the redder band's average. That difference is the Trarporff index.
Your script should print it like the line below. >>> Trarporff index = 0.1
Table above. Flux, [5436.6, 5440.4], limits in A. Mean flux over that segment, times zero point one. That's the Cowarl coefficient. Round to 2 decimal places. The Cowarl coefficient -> 0.98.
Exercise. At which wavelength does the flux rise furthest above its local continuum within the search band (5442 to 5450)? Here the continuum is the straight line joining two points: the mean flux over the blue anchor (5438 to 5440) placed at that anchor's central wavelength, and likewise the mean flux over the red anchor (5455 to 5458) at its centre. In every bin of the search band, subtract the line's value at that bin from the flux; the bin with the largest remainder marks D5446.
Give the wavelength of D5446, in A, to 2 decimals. 5442.27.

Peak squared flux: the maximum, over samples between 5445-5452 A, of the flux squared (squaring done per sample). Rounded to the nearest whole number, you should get 95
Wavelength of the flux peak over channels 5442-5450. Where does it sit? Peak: 5442.27 A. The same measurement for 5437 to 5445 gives 5442.27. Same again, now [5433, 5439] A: 5437.26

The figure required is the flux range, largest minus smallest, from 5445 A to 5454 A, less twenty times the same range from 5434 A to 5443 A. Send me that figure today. -37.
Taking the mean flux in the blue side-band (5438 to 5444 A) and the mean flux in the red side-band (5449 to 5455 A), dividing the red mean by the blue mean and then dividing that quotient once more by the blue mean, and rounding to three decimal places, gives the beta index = 0.094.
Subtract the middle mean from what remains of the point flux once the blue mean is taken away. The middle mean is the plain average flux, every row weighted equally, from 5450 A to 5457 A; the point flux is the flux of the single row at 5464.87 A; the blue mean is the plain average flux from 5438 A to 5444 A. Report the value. -10.2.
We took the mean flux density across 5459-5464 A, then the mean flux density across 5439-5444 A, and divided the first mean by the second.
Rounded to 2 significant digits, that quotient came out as 0.92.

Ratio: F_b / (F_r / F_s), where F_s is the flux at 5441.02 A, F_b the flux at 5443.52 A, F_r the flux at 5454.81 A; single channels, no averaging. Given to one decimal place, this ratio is 11.7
